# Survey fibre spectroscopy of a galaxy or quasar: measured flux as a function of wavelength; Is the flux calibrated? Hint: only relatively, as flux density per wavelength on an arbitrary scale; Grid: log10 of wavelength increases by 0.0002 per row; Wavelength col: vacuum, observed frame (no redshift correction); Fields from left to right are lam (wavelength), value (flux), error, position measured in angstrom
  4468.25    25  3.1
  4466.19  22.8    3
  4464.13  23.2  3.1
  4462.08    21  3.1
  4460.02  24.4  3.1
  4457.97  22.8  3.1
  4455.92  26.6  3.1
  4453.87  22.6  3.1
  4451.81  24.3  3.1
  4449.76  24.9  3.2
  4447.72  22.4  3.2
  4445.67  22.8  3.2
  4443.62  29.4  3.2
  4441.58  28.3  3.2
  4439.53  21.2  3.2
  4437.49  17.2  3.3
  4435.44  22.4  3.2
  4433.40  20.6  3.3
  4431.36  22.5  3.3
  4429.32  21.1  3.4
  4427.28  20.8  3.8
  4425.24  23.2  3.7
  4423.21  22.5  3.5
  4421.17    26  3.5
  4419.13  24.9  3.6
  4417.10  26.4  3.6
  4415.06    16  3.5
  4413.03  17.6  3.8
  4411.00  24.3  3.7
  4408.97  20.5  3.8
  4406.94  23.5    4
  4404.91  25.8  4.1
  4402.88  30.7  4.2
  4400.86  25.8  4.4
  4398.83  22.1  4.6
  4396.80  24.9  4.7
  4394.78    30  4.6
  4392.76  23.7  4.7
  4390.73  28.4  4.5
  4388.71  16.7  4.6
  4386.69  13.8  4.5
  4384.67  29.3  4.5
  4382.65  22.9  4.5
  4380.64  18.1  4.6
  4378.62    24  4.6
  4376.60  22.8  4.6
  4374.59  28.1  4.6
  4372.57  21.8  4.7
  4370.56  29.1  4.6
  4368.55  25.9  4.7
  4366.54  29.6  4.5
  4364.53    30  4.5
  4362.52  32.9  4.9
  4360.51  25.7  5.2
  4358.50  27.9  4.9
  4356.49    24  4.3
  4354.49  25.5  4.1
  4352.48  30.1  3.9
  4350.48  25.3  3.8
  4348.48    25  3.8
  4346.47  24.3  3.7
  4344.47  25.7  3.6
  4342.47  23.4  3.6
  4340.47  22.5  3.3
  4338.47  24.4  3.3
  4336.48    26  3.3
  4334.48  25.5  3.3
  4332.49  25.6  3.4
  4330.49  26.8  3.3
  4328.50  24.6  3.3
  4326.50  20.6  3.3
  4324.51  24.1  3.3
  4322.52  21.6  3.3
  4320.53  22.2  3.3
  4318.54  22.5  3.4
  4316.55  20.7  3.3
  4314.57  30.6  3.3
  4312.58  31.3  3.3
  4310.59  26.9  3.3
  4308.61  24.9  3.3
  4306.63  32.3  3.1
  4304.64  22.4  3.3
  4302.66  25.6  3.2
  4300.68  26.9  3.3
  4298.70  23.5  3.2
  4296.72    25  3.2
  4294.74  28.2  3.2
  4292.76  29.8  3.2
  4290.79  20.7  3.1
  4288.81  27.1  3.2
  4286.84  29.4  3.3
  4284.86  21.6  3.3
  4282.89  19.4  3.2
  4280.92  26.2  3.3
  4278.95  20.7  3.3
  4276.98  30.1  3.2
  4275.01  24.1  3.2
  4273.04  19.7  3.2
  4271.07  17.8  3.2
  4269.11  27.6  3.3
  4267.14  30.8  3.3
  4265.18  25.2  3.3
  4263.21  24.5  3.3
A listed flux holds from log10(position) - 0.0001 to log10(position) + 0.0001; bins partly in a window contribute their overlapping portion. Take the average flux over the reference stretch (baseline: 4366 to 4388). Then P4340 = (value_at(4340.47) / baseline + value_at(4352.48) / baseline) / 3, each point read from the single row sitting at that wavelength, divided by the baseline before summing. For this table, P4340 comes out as 0.73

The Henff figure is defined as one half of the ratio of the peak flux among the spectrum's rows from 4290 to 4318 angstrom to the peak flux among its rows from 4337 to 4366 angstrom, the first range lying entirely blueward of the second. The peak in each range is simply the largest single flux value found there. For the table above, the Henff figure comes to 0.49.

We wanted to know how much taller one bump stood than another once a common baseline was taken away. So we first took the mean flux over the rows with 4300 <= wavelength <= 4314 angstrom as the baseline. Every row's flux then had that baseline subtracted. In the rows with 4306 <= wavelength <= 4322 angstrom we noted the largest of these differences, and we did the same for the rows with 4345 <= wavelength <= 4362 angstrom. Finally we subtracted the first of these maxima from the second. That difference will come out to -2.2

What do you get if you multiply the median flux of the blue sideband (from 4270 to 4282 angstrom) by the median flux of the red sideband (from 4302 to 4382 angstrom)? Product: 569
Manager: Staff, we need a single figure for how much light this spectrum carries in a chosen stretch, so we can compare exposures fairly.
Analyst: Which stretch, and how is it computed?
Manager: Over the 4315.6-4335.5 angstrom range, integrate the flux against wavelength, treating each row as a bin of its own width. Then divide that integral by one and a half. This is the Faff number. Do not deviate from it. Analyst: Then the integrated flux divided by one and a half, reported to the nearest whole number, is 311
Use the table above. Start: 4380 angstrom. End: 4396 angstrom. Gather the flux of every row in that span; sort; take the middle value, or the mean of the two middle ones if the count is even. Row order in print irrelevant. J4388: 23.3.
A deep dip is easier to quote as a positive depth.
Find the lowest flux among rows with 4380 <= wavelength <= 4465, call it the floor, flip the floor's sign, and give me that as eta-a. -13.8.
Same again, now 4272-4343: -19.4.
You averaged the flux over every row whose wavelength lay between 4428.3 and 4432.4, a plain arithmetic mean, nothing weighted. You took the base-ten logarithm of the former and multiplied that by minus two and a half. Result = -3.35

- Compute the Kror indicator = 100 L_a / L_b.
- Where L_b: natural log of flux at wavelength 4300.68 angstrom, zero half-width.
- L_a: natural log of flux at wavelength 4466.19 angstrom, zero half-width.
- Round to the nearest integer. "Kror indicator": 95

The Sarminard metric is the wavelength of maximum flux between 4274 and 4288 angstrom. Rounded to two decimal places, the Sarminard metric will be 4276.98 angstrom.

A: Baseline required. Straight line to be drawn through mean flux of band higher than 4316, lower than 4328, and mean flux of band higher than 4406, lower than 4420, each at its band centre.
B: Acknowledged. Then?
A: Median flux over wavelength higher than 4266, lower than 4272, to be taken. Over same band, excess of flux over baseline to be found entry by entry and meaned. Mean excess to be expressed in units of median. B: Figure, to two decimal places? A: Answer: 0.12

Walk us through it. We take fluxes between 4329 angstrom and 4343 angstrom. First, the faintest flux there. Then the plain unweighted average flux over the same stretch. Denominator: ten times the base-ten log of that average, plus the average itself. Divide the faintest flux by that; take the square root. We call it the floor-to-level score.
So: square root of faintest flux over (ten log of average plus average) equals 0.761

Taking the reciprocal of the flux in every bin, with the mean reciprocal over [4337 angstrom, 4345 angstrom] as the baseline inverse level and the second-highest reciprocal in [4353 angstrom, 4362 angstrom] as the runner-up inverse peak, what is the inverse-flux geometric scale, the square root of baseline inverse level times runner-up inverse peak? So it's 0.0405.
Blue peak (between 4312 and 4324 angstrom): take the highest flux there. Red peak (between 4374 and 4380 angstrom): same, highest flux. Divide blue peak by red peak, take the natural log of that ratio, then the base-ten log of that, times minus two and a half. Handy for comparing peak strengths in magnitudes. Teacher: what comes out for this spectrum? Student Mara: 2.4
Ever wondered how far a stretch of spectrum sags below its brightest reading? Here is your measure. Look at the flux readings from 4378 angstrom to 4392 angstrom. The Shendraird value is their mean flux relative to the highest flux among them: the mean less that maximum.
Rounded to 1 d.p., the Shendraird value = -7.4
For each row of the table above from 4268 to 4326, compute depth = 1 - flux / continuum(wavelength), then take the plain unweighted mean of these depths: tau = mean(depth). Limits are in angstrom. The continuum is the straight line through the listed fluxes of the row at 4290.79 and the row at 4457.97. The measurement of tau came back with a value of -0.20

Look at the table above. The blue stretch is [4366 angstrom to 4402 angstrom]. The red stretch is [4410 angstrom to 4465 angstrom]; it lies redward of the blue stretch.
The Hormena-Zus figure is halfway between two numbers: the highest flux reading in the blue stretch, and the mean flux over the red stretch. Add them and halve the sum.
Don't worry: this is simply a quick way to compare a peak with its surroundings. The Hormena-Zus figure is 26.5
